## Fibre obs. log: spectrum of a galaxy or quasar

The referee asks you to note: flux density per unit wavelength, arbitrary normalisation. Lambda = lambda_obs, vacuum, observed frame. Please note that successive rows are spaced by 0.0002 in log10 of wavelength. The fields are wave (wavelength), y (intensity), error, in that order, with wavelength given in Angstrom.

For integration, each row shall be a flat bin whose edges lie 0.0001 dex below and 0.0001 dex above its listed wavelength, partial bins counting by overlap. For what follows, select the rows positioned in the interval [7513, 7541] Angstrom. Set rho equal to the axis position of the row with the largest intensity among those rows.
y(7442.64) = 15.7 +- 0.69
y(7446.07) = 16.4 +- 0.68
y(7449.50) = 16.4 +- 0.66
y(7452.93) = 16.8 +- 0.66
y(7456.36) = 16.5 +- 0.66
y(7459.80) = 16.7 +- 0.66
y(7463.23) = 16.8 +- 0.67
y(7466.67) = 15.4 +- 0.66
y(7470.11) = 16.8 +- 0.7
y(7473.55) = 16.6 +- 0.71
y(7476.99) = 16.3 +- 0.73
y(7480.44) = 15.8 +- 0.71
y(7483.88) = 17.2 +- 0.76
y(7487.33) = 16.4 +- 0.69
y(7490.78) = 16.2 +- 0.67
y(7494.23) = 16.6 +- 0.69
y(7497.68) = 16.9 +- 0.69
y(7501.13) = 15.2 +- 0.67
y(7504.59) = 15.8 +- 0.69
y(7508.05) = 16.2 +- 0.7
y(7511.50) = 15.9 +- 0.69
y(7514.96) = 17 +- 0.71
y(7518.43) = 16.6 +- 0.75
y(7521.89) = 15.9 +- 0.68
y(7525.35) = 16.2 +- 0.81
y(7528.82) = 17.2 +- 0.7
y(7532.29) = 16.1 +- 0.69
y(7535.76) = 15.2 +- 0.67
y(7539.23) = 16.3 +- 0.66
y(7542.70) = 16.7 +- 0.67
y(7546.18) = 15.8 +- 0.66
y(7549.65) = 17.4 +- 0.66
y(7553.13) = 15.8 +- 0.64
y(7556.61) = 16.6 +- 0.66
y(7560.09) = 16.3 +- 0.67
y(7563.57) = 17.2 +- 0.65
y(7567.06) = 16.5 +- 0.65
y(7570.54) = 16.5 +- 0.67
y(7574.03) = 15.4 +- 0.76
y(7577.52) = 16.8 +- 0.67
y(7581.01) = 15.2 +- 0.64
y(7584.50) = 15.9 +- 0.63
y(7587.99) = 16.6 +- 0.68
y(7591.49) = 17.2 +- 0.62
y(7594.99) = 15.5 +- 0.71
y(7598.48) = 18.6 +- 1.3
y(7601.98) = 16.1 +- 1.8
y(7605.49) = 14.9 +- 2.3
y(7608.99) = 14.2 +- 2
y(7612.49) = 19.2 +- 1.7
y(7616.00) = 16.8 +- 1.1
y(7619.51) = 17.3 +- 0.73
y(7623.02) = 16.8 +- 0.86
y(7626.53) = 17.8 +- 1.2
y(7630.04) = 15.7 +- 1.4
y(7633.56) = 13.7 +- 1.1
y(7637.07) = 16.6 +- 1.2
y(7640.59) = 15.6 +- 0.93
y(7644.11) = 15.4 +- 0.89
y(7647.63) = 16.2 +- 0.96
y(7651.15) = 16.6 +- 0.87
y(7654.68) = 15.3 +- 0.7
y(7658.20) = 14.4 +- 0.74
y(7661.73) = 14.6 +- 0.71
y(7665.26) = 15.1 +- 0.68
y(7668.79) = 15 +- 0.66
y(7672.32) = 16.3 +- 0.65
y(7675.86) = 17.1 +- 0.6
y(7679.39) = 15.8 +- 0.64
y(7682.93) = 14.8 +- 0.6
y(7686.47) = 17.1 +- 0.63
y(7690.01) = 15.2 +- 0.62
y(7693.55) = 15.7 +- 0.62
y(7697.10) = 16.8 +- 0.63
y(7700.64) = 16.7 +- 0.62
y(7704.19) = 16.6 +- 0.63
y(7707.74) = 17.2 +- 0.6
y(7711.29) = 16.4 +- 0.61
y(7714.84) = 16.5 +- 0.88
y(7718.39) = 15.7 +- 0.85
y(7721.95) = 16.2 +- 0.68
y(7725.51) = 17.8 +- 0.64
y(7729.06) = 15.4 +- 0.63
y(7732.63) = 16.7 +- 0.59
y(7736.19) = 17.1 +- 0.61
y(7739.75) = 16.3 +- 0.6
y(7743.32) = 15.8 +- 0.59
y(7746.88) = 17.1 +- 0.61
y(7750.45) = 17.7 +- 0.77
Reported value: 7528.82 Angstrom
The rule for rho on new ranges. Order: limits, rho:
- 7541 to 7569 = 7549.65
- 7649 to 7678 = 7675.86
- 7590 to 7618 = 7612.49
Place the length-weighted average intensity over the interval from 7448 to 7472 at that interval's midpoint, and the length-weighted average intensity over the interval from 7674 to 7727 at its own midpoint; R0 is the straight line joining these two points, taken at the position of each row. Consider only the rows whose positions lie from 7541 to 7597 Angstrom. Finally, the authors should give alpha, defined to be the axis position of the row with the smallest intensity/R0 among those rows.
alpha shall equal 7581.01 Angstrom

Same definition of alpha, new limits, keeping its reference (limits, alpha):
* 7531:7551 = 7535.76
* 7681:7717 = 7682.93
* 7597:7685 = 7633.56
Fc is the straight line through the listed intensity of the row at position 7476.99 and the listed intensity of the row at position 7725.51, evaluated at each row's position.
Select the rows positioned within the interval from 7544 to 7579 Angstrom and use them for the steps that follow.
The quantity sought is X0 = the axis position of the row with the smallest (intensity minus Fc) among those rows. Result 7574.03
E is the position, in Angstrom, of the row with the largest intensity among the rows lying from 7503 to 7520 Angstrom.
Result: 7514.96 Angstrom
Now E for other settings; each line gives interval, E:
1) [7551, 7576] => 7563.57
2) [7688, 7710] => 7707.74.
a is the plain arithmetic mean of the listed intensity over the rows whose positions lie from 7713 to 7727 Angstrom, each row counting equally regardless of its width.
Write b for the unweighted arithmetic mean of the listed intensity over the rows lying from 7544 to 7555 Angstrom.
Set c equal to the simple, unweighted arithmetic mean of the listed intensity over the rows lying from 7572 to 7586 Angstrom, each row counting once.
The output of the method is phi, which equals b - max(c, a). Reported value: -0.2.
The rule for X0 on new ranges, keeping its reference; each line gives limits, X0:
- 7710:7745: 7729.06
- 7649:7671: 7658.20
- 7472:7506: 7501.13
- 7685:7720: 7690.01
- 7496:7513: 7501.13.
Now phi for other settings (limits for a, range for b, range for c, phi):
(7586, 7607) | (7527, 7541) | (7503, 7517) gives -0.3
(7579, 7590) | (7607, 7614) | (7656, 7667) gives 0.8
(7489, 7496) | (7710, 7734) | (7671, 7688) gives 0.0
